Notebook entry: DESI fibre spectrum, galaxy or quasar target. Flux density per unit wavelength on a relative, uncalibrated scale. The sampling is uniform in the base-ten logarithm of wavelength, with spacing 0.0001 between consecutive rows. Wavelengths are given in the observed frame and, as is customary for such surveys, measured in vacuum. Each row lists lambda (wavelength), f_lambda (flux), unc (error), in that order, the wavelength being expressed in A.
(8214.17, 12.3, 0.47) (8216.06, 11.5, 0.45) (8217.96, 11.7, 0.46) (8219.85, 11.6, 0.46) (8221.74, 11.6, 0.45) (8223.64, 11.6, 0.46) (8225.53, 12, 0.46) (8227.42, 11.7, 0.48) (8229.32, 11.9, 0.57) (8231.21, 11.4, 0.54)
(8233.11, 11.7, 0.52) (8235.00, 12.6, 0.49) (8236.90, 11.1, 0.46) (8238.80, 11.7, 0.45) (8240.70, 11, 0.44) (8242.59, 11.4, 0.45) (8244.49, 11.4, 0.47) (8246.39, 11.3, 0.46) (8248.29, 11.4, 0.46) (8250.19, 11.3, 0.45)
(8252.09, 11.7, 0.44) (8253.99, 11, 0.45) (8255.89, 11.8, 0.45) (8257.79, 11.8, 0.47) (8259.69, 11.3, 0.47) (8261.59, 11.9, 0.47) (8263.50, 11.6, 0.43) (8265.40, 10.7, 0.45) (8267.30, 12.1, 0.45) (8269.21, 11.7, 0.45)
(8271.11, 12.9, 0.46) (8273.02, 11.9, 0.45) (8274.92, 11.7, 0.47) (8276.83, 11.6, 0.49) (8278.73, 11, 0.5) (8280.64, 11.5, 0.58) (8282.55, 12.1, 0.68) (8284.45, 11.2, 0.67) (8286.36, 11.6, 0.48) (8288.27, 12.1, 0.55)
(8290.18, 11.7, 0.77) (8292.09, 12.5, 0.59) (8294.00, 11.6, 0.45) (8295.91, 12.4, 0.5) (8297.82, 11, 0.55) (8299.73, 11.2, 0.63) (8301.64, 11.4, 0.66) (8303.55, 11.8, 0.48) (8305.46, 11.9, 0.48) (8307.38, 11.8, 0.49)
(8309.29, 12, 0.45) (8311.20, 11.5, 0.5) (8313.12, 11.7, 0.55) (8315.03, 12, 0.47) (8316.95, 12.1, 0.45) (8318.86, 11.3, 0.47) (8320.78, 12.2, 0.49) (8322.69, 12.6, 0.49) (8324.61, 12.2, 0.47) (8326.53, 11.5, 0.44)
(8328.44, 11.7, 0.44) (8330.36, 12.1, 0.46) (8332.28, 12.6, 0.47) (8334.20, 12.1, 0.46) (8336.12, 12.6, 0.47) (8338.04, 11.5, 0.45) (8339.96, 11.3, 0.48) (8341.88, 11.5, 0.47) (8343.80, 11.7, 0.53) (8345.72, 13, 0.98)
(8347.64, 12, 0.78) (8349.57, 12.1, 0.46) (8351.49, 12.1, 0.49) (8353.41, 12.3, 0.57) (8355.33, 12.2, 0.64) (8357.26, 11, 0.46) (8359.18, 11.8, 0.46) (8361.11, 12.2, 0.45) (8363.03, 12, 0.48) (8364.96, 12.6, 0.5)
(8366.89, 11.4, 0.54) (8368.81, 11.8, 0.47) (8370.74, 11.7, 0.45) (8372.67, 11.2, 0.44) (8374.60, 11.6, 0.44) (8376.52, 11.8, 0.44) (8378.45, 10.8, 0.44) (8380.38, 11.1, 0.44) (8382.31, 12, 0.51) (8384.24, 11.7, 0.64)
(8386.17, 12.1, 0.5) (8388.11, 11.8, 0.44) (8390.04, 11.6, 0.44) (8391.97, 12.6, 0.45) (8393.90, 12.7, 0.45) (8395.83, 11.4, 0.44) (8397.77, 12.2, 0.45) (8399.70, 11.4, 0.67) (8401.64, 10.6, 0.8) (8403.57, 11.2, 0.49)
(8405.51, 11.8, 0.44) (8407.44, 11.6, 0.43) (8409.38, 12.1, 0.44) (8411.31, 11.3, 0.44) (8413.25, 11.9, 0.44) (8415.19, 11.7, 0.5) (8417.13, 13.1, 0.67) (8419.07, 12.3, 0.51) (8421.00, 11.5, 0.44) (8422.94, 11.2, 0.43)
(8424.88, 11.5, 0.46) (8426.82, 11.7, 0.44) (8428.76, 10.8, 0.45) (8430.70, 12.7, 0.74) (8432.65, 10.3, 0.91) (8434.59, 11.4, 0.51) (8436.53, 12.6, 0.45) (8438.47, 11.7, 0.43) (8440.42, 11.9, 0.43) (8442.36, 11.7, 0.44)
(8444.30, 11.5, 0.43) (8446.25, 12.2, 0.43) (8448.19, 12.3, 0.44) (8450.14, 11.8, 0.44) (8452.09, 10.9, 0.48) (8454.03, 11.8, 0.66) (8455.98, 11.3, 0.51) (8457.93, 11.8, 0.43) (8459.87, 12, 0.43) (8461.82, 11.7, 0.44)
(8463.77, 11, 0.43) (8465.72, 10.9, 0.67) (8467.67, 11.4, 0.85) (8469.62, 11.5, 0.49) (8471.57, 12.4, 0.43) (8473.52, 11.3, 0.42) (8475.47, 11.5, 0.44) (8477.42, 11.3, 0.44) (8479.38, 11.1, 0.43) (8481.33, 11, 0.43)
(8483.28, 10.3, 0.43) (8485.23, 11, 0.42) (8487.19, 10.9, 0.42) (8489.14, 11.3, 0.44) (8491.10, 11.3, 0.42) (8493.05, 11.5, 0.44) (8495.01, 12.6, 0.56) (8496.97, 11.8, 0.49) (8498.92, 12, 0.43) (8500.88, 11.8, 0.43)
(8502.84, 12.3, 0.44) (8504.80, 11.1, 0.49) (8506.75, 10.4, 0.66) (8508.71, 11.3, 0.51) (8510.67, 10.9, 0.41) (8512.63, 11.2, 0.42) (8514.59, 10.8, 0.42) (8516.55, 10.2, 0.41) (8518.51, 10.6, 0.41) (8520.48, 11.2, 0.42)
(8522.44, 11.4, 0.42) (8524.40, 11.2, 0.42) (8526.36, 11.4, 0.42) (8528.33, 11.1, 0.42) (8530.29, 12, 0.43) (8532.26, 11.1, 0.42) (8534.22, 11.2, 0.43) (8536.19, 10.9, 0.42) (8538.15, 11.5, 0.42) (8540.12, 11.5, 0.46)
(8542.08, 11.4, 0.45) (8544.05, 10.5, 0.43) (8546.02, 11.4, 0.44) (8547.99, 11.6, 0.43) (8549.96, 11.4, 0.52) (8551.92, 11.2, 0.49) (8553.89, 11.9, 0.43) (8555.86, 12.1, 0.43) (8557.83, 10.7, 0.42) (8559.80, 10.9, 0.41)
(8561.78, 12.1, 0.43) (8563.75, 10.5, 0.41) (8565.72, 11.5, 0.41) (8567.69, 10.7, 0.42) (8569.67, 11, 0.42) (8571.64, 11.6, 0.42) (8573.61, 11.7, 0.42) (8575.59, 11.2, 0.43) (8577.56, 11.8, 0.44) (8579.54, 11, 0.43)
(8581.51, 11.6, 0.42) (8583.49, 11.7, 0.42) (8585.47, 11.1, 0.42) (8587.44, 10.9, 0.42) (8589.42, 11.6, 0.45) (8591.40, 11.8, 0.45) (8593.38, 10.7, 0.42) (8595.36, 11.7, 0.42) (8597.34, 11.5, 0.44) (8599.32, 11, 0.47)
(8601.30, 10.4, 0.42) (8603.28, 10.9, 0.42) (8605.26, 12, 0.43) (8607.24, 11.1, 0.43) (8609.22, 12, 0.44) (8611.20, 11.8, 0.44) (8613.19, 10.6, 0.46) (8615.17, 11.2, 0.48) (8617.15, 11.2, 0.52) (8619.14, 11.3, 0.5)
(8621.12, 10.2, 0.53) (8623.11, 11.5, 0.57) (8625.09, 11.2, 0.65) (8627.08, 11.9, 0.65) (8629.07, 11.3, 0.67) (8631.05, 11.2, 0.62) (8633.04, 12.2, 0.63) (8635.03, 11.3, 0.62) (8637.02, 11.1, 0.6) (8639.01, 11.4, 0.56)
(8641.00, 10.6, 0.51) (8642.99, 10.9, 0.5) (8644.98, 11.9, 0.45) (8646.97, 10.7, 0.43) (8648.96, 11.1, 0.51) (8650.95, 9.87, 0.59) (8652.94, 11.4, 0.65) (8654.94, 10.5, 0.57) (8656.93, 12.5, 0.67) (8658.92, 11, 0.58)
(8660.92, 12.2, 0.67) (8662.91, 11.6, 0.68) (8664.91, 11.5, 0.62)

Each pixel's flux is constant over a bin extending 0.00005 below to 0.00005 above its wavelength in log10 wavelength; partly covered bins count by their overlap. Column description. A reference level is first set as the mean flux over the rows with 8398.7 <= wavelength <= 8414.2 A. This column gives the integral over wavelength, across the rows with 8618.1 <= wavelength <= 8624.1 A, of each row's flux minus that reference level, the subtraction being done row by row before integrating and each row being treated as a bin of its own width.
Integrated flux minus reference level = -3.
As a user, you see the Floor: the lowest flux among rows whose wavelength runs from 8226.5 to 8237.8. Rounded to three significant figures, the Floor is 11.1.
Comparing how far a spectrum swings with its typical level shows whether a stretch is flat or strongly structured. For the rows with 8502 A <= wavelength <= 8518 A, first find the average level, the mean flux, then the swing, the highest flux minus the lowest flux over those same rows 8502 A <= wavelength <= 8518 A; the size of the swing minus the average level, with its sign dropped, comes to 8.9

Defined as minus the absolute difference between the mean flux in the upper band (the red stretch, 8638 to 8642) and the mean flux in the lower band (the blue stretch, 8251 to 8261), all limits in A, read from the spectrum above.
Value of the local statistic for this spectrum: -0.5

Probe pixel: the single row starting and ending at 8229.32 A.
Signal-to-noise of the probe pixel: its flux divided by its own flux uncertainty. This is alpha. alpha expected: 20.9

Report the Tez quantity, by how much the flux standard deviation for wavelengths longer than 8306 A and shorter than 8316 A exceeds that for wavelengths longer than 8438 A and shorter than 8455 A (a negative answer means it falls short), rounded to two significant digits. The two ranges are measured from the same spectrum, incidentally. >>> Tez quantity -0.19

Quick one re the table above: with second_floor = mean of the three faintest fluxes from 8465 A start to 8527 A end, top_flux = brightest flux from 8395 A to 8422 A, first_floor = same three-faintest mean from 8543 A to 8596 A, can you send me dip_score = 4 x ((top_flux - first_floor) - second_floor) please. -31.1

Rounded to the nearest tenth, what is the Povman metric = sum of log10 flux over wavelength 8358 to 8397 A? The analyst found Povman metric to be 21.4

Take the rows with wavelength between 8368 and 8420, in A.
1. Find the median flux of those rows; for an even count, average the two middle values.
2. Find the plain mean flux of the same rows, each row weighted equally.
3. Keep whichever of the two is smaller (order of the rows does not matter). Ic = 11.70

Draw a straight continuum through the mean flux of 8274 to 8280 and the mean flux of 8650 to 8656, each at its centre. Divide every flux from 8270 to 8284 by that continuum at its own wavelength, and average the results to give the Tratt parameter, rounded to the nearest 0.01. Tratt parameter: 1.03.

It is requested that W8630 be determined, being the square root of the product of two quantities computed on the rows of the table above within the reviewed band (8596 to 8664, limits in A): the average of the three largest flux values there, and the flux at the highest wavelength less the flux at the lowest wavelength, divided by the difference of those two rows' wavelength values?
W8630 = 0.14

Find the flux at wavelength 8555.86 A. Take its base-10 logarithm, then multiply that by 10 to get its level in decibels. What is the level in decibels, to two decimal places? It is 10.83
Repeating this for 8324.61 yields 10.86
